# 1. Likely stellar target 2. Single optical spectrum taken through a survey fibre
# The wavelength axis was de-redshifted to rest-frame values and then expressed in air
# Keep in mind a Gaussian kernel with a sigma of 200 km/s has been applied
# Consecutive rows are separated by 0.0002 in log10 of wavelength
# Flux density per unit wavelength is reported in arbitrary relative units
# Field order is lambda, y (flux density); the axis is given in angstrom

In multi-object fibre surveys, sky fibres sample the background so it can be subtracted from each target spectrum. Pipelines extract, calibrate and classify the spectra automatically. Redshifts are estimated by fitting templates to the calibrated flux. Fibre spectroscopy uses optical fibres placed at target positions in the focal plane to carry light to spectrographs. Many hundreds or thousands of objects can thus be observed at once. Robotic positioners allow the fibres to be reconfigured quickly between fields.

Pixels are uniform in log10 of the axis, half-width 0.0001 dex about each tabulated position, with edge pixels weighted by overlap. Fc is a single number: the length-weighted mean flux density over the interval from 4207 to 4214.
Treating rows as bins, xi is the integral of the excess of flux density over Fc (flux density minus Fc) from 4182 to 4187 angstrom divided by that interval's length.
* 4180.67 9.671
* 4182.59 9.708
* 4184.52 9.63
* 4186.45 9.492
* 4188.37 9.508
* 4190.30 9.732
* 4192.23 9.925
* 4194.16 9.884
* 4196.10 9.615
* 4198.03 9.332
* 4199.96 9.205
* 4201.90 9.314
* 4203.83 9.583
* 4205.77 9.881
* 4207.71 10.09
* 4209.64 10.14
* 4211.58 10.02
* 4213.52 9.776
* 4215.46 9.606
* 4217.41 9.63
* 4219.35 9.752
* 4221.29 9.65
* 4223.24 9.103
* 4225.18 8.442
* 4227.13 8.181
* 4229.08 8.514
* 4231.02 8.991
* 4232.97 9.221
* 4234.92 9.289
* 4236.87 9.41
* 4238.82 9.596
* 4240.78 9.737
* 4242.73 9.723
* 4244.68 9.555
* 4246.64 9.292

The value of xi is -0.42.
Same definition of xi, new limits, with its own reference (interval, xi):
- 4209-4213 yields 0.01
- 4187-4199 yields -0.37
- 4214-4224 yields -0.46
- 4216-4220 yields -0.35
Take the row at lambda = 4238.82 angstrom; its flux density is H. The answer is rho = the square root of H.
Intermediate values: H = 9.596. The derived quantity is 3.10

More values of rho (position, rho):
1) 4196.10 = 3.10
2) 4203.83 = 3.10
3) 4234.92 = 3.05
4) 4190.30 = 3.12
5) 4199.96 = 3.03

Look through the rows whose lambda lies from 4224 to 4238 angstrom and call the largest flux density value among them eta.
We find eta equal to 9.41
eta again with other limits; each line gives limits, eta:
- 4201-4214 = 10.14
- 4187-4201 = 9.925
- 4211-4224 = 10.02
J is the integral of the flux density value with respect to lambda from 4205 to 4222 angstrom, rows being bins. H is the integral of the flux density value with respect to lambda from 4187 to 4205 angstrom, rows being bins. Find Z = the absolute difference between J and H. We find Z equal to 5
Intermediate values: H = 172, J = 167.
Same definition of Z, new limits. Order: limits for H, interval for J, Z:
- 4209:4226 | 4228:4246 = 5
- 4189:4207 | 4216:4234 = 10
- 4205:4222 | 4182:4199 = 3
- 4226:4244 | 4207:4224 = 0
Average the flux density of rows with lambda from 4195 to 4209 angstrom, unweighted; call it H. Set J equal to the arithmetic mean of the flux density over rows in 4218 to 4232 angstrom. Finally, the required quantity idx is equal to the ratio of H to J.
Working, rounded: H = 9.57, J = 8.95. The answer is 1.07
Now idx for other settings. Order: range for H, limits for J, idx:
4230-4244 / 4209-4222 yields 0.96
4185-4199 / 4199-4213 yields 0.99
